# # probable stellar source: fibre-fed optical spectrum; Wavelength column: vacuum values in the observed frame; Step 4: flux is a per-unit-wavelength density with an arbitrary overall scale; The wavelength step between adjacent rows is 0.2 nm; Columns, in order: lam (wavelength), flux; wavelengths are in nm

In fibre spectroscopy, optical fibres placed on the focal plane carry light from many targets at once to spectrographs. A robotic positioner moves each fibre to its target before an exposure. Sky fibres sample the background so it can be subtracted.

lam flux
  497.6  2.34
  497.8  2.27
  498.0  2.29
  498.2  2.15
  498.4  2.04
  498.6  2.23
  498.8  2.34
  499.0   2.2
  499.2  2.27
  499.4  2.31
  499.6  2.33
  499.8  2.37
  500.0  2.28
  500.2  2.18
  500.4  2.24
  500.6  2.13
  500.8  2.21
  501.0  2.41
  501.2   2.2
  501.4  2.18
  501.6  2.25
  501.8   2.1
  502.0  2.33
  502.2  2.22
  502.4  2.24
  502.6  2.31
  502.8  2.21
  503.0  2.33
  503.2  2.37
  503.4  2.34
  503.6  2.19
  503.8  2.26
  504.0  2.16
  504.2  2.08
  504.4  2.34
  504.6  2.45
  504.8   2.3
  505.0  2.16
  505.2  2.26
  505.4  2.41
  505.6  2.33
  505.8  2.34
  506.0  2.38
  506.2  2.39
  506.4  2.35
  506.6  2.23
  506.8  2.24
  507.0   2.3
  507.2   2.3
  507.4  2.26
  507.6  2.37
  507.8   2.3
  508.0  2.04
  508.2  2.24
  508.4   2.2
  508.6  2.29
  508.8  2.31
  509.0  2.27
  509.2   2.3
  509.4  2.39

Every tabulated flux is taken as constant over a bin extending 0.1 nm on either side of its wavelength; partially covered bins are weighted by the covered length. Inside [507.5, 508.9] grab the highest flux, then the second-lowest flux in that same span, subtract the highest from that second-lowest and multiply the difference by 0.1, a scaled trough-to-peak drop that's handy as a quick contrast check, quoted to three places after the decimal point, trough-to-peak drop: -0.017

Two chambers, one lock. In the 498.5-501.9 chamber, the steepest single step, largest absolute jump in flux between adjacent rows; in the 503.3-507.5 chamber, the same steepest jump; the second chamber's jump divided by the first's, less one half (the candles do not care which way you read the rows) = 0.7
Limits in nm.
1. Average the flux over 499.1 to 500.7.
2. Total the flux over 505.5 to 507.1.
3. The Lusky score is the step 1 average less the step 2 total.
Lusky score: -16.3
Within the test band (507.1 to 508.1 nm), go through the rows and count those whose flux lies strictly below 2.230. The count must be 1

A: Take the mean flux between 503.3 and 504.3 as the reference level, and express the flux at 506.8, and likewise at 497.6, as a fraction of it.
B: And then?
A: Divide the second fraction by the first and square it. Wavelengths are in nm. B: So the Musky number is 1.09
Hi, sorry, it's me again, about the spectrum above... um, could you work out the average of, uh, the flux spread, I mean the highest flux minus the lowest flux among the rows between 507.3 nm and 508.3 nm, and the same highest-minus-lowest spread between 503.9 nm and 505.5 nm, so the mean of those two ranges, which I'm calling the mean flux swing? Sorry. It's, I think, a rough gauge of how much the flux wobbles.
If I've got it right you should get 0.35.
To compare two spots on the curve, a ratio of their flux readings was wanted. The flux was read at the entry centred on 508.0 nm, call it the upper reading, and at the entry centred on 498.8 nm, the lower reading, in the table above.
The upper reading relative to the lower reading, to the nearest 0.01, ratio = 0.87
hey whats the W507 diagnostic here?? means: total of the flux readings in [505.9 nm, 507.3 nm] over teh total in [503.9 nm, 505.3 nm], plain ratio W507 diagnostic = 1.03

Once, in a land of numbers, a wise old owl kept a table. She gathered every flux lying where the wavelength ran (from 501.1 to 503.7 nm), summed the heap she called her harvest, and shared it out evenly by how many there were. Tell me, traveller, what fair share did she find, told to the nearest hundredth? 2.25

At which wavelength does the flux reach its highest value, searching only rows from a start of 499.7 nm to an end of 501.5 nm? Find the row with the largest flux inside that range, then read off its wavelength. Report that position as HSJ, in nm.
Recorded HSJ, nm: 501.0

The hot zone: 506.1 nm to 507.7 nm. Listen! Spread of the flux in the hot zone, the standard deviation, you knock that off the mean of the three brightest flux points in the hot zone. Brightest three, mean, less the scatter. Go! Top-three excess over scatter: 2.31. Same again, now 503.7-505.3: 2.25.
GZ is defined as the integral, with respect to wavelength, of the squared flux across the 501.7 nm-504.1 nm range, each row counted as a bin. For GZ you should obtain 12.2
